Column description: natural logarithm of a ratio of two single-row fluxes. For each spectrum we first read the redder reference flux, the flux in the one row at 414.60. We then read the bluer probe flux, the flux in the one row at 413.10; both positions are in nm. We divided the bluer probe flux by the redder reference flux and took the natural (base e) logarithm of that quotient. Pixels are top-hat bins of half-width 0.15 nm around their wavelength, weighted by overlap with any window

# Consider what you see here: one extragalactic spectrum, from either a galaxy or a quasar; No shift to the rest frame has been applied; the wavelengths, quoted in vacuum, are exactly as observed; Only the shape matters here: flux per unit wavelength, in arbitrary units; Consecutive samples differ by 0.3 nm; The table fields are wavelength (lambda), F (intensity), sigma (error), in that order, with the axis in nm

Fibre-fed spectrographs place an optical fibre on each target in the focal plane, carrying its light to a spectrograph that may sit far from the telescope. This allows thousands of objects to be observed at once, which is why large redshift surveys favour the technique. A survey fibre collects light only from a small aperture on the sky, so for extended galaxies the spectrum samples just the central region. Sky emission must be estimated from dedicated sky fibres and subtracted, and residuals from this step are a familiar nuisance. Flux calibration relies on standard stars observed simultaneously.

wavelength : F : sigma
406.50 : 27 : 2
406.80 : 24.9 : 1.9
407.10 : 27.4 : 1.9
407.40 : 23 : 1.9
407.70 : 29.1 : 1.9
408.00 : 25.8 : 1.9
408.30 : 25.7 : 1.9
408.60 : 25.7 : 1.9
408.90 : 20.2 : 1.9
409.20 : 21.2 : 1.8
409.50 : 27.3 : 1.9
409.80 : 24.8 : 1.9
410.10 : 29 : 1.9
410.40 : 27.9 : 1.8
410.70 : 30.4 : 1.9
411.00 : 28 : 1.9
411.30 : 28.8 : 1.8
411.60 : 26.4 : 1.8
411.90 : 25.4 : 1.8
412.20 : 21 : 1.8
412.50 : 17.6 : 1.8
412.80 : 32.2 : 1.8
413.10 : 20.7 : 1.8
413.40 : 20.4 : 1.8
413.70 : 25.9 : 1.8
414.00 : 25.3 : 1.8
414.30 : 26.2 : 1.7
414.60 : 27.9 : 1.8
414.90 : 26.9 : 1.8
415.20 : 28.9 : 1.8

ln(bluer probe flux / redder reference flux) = -0.30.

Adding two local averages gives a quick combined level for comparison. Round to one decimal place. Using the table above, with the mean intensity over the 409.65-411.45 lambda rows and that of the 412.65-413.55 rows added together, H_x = 52.6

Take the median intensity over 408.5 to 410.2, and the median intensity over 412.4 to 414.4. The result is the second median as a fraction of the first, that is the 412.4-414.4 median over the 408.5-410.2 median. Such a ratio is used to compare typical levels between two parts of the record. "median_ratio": 1.00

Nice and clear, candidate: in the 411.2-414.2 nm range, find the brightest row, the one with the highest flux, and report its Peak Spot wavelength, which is 412.80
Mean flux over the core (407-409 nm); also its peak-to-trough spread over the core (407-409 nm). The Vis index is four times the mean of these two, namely 68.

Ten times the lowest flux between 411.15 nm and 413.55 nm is 176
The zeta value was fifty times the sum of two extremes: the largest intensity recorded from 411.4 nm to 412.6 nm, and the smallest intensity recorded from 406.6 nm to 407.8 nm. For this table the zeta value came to 2470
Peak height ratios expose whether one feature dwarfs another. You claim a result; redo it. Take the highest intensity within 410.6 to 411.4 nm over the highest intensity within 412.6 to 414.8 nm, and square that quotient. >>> 0.89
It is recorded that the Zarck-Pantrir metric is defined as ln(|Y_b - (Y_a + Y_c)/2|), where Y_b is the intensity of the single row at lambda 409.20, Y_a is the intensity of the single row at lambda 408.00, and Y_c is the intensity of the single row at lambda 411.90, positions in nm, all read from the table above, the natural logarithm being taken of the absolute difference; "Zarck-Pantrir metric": 1.5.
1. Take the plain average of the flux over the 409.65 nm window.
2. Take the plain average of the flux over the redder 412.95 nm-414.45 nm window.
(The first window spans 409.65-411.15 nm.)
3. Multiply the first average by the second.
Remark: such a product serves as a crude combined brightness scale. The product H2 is 664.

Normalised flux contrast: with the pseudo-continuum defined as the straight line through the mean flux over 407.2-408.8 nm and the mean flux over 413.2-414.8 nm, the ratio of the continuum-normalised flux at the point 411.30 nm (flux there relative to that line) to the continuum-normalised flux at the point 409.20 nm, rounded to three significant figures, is 1.37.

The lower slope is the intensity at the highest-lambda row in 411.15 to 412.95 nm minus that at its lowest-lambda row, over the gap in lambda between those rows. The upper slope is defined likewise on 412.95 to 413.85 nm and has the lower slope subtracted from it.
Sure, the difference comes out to 6.4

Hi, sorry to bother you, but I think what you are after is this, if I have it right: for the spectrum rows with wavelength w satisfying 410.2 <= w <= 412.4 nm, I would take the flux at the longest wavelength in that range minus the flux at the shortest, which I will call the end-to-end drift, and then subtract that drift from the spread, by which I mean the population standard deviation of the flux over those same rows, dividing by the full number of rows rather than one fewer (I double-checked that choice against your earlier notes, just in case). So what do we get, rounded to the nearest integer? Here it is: 10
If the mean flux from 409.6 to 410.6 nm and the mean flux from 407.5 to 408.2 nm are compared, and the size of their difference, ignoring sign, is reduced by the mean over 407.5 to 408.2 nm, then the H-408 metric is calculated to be -27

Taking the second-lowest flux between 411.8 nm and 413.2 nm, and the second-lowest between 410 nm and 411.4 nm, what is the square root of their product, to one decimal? 24.1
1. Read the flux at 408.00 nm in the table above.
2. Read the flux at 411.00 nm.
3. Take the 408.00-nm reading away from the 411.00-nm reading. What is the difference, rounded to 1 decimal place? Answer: 2.2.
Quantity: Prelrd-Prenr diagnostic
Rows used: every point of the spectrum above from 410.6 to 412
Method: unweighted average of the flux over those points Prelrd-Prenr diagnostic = 27.8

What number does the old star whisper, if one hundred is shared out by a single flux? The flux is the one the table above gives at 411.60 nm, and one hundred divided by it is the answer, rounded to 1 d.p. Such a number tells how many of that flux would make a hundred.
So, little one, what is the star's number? 3.8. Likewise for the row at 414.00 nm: 4.0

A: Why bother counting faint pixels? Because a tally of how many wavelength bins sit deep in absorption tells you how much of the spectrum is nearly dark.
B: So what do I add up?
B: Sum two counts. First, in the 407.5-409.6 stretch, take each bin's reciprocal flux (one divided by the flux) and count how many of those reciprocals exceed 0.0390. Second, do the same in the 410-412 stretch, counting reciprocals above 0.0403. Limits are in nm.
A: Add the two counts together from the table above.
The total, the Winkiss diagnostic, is 2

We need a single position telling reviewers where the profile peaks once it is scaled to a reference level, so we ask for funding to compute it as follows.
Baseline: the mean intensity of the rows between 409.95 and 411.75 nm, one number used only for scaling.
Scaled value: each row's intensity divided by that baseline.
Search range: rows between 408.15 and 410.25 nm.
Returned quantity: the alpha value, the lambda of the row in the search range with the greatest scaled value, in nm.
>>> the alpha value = 410.10 nm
